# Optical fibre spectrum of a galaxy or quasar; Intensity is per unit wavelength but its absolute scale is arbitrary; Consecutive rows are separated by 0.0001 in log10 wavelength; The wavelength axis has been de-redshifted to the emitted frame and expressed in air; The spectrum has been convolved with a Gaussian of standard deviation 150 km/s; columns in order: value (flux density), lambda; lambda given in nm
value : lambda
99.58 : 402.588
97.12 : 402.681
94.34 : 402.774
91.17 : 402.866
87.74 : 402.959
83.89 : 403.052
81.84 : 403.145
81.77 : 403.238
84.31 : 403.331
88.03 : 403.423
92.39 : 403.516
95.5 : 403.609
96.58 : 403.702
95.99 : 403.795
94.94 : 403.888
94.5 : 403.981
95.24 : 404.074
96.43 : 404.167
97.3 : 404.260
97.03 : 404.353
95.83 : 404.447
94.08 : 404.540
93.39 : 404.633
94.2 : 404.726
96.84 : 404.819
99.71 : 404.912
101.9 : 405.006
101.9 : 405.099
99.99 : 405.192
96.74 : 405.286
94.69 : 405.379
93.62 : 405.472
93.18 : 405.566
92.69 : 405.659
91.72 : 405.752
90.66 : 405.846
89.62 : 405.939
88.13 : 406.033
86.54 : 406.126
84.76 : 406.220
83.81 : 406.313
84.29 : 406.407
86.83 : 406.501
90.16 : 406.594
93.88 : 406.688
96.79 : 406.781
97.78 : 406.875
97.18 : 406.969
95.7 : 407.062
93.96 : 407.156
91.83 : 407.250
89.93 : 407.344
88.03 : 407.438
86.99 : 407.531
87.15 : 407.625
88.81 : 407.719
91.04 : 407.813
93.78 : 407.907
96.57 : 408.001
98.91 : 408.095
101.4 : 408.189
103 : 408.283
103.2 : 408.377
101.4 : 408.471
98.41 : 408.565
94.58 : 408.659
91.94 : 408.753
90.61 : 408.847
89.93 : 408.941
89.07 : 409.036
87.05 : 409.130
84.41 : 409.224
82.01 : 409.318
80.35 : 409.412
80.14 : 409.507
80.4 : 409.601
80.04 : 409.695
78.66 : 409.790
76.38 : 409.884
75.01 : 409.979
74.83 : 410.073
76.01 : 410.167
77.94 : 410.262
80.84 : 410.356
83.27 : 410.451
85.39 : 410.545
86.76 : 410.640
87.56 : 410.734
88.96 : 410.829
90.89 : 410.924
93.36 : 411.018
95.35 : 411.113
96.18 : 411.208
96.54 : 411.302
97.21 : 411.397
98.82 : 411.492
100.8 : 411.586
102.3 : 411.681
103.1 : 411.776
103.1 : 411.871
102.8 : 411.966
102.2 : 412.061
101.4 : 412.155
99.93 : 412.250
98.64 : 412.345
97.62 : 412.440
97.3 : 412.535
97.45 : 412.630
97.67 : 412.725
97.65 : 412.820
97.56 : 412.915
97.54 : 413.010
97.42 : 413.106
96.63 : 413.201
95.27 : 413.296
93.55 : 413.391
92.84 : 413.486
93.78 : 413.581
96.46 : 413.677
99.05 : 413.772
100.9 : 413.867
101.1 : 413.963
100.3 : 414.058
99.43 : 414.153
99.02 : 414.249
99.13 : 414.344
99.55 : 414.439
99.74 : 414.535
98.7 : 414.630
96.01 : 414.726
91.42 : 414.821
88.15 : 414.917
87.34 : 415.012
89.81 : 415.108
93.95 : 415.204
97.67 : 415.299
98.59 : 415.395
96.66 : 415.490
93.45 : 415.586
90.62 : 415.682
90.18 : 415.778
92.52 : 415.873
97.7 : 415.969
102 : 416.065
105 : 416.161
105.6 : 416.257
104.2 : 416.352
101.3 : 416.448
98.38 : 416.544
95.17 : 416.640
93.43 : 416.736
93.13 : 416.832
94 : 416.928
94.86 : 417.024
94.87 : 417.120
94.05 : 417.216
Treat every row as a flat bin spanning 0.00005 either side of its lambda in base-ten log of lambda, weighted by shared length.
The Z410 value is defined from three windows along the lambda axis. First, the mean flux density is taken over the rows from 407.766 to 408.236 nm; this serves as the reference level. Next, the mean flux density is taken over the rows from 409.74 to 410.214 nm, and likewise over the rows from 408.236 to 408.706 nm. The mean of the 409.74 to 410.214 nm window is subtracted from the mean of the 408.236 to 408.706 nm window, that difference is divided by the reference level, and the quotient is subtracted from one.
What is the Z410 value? 0.75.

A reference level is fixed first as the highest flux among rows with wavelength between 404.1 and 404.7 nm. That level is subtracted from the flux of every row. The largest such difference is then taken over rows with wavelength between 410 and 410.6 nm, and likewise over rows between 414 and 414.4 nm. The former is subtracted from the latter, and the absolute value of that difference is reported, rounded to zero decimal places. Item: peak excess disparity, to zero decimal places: 15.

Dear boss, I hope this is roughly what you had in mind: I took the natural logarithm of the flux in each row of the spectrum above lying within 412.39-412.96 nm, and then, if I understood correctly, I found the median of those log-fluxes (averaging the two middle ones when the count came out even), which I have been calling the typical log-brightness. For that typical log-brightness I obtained 4.58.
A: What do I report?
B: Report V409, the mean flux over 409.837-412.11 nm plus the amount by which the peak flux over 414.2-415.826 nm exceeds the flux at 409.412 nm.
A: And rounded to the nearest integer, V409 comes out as 110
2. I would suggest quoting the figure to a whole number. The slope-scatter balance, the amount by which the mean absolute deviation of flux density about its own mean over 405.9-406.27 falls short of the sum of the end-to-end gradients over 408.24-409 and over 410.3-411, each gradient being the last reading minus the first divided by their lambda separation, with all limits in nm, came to -4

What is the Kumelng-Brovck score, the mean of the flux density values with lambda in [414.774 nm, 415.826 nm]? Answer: 93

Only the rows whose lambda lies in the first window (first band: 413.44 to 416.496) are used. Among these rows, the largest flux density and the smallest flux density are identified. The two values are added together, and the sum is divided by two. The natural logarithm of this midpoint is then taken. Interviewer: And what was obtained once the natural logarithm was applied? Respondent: 4.57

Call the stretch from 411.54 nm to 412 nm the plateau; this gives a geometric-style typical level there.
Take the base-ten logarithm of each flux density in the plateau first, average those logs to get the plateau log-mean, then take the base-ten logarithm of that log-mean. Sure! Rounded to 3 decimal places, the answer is 0.303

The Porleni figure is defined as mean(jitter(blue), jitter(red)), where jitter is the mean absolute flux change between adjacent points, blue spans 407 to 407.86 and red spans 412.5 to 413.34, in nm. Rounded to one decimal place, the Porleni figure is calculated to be 1.0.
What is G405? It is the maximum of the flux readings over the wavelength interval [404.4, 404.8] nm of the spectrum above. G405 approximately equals 95.83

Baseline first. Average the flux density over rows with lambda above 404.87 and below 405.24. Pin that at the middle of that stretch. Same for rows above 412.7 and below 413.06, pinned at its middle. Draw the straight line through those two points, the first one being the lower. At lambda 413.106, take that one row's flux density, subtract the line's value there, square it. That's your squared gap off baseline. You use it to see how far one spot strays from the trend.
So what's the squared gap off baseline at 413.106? 0.0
